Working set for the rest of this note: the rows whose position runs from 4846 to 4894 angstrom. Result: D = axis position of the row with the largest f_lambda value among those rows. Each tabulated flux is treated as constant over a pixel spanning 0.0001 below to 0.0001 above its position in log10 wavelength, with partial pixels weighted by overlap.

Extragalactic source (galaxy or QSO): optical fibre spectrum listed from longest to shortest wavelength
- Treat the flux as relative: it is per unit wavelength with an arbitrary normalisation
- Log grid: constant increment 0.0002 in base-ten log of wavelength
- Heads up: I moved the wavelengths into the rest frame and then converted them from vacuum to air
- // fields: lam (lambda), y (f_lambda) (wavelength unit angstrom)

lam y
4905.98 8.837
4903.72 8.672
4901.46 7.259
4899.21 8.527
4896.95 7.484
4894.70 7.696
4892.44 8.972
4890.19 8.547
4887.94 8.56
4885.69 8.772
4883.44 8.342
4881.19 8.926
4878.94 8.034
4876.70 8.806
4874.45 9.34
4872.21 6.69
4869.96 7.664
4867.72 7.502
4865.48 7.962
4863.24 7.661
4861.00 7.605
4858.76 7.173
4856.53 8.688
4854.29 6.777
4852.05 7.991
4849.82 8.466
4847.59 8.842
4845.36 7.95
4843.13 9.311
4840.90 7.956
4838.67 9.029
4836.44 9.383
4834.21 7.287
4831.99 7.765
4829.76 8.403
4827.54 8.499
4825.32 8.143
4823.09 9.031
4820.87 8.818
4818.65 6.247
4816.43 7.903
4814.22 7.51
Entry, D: 4874.45 angstrom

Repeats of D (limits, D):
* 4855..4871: 4856.53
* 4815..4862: 4836.44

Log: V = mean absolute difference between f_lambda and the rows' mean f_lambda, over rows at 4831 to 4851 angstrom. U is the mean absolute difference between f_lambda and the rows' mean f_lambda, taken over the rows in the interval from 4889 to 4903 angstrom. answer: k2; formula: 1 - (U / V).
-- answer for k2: 0.04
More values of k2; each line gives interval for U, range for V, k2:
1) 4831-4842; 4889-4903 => -0.23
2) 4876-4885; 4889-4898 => 0.42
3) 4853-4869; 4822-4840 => 0.24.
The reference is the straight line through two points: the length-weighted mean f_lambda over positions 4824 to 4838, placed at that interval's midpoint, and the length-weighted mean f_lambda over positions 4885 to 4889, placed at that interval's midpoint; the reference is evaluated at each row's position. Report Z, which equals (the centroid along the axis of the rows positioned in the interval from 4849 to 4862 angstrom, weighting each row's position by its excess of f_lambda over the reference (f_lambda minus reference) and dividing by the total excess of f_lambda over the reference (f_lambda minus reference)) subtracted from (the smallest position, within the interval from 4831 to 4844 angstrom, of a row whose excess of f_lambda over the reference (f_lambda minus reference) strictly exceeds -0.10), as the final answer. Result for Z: -20.5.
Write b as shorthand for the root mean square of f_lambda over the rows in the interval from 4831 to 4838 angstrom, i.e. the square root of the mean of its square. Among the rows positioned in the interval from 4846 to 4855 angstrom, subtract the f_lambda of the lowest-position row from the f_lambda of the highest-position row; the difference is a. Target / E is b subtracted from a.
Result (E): -10.3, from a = -2.1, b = 8.2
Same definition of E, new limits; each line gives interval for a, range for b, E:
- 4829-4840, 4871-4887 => -7.8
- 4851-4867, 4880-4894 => -8.7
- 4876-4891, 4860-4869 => -7.9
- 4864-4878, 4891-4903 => -7.2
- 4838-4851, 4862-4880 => -8.6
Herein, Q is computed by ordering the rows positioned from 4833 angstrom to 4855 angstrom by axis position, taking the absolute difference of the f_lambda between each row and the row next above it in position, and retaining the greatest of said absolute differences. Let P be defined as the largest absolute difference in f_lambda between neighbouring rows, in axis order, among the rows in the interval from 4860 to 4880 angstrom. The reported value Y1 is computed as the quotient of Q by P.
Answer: 0.79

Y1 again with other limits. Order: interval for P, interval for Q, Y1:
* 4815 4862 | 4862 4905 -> 1.03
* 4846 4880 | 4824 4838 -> 0.79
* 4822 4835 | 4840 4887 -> 2.98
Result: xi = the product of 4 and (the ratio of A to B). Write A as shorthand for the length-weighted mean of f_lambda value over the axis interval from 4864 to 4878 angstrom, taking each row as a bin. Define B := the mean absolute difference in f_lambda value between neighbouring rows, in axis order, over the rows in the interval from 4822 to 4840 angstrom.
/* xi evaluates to 46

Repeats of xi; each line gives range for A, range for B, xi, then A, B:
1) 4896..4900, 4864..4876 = 30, 7.98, 1.1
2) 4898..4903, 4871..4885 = 29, 7.95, 1.1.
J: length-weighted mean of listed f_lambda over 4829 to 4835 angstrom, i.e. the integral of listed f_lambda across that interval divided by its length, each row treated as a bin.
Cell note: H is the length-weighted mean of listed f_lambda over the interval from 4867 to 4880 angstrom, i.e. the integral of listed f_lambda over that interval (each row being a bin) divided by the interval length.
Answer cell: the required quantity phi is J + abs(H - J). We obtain 8.02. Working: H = 8.0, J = 7.8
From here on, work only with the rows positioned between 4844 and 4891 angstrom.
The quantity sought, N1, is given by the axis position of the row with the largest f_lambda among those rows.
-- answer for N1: 4874.45 angstrom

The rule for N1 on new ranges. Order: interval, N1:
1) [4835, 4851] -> 4836.44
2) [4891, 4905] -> 4892.44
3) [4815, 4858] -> 4836.44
